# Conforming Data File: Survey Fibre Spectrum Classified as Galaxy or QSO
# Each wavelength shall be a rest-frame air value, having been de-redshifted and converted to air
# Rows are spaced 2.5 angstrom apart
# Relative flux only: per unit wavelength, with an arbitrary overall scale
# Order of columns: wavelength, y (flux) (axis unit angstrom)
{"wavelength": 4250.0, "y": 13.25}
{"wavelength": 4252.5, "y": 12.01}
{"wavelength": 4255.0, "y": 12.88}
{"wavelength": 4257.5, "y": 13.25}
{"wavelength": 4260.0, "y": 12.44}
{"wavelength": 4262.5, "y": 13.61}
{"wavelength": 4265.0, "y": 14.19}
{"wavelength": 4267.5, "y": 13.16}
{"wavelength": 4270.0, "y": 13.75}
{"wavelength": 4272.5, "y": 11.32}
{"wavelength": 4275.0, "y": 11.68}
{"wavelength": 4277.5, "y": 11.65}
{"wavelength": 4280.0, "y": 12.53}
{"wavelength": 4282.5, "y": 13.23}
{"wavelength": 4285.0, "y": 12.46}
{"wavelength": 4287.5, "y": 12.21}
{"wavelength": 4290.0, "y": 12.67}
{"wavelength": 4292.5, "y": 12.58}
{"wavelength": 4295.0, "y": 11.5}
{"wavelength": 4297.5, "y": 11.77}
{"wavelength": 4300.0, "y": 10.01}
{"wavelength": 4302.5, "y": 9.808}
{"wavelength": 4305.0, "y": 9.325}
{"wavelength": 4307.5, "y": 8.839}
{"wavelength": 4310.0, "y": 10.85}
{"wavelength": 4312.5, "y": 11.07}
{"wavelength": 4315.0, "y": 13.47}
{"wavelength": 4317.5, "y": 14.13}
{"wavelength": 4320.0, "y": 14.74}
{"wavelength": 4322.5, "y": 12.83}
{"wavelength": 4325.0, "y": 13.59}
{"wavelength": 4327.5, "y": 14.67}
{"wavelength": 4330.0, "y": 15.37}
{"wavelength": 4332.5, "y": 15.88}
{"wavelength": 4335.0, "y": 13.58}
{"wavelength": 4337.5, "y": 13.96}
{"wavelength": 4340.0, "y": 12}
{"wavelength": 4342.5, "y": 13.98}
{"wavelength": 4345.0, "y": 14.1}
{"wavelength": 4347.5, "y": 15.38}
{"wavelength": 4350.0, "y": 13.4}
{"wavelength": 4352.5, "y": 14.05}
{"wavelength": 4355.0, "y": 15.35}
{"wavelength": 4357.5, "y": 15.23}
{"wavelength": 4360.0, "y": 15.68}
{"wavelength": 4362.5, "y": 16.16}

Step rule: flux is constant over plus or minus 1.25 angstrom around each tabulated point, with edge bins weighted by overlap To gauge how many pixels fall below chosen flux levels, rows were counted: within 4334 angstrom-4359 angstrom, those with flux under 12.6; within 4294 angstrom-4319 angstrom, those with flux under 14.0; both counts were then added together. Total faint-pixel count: 10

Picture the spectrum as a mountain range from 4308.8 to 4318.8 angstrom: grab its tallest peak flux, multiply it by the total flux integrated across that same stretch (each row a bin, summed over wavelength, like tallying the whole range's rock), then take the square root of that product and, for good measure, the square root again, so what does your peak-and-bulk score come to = 6.5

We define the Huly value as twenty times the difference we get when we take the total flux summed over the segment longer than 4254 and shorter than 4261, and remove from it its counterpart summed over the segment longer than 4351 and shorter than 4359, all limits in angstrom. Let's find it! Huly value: -121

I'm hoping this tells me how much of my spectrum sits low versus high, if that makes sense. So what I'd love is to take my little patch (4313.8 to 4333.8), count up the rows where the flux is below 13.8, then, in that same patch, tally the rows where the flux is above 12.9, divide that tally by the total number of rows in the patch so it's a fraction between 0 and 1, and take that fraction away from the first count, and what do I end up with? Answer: 2.1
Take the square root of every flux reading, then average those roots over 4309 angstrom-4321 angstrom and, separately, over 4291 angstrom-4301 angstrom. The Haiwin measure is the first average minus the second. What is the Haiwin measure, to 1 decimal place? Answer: 0.2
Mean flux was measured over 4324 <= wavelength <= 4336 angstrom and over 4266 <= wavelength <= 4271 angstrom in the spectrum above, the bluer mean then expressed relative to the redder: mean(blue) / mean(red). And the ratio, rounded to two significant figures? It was 0.92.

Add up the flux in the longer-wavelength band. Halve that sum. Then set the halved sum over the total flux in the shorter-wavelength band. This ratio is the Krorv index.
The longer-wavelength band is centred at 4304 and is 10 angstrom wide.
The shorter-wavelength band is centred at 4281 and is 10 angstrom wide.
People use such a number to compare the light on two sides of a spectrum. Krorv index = 0.38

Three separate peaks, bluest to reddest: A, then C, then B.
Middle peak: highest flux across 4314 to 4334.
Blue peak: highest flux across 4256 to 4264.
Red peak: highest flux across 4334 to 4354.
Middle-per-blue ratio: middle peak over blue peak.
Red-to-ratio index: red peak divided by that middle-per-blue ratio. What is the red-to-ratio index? 13.2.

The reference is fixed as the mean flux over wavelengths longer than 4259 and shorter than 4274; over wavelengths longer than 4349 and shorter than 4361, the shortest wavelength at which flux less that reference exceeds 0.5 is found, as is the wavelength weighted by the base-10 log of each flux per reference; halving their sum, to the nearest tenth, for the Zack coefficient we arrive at 4354.6 angstrom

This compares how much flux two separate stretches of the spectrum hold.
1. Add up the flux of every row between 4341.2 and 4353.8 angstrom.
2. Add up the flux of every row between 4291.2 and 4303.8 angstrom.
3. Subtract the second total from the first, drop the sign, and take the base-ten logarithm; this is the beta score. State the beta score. 1.2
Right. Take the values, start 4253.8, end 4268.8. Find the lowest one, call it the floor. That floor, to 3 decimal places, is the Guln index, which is 12.440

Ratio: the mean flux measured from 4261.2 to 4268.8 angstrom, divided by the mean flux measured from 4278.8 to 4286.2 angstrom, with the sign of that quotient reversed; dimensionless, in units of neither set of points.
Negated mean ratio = -1.07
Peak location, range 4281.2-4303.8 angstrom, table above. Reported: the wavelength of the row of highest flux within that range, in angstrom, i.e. 4282.5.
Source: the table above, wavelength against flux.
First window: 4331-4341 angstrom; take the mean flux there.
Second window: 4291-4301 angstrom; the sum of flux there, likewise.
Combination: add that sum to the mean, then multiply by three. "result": 179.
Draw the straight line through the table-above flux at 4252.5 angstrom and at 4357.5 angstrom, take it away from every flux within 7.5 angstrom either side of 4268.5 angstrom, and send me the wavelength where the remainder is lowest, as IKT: 4272.5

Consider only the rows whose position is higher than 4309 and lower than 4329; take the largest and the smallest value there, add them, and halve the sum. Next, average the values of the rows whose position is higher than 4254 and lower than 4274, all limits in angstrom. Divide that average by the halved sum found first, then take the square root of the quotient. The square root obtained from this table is 1.01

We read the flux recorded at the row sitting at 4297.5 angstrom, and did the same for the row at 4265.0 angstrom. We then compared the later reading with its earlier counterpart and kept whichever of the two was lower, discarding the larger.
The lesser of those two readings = 11.8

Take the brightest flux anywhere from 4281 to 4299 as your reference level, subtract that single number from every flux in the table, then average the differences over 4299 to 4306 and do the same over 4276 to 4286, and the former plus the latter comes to -4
